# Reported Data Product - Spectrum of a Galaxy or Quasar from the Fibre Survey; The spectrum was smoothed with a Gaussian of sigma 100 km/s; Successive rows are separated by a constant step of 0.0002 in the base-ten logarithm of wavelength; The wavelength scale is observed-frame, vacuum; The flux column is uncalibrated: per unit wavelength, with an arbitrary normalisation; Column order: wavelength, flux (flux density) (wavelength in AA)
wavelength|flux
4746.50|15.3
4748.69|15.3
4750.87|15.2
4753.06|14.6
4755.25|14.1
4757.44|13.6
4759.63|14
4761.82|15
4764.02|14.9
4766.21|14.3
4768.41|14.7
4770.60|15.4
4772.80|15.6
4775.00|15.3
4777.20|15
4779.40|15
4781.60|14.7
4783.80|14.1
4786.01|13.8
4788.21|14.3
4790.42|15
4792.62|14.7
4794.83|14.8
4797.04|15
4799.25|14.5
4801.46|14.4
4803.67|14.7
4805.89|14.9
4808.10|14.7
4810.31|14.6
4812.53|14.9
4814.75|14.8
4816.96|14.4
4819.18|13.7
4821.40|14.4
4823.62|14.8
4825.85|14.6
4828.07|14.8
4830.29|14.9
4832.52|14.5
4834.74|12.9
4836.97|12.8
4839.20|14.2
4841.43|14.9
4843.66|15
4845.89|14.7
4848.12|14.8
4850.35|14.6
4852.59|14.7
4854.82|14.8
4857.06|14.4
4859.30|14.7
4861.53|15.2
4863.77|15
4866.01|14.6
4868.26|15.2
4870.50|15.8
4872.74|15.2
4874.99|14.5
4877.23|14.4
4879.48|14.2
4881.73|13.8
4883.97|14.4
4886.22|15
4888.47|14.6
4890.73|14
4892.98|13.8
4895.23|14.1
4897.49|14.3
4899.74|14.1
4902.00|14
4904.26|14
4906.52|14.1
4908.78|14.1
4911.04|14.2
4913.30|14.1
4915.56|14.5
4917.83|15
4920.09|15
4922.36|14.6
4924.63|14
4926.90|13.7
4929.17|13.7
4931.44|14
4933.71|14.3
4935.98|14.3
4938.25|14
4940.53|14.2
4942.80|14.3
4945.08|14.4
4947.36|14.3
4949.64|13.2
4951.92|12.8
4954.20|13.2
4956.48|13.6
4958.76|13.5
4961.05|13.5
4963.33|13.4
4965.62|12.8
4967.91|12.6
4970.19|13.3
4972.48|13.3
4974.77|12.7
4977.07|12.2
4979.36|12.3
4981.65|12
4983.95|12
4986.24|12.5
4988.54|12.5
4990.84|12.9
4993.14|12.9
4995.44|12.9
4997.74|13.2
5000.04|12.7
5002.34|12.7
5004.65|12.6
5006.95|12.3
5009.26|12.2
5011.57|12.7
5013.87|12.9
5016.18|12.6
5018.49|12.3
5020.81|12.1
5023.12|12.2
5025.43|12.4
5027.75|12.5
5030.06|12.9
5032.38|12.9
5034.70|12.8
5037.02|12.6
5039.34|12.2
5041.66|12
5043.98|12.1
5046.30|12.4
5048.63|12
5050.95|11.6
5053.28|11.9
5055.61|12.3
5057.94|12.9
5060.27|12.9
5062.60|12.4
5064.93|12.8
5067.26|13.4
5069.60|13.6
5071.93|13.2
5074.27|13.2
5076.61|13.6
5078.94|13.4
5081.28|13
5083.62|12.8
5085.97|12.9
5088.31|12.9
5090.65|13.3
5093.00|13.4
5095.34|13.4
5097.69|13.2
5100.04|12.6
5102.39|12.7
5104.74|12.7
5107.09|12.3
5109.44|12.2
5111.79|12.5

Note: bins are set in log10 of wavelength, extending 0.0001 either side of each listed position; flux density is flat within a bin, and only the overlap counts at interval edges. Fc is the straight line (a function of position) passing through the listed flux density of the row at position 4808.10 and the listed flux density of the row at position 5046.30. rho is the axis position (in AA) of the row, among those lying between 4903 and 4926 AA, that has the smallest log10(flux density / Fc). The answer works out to 4904.26 AA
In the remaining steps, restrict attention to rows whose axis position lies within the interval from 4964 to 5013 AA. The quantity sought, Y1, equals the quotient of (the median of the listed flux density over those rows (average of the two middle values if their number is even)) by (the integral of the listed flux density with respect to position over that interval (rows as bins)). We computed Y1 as 0.0205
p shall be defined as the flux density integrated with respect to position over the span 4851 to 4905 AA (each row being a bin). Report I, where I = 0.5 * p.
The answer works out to 392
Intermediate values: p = 785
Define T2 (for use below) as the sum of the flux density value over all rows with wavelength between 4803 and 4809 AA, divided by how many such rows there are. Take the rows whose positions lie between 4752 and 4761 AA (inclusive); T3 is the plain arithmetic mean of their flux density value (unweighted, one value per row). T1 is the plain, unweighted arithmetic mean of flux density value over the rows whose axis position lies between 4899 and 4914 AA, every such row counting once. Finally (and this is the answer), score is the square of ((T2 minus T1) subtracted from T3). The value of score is 179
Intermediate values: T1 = 14.1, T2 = 14.8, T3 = 14.1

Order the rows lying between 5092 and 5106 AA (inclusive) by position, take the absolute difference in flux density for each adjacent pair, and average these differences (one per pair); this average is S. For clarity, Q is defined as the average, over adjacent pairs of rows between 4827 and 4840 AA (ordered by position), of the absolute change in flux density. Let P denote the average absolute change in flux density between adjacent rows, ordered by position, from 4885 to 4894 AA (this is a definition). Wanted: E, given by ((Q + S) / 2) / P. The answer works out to 1.1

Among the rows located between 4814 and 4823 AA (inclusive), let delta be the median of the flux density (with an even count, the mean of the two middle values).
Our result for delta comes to 14.4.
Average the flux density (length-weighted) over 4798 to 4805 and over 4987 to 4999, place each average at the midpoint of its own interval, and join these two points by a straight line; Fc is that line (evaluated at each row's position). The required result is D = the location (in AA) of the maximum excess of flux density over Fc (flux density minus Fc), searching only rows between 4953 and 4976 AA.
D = 4956.48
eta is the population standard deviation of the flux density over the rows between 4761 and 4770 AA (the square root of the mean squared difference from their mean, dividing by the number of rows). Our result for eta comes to 0.27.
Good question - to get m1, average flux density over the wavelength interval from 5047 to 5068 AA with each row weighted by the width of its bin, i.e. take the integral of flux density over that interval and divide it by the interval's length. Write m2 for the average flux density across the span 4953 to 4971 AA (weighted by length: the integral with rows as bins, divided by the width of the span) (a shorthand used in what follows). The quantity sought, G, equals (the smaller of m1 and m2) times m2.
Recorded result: 165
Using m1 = 12.4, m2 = 13.2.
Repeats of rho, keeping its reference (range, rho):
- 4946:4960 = 4951.92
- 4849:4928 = 4881.73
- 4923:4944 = 4926.90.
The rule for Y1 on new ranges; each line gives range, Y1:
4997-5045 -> 0.0210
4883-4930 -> 0.0210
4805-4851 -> 0.0221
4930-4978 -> 0.0208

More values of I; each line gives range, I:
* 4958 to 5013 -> 350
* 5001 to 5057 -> 347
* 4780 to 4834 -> 394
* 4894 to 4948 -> 384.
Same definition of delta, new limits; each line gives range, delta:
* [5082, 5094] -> 12.9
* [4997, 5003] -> 12.7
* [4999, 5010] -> 12.6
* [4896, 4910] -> 14.1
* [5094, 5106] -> 12.7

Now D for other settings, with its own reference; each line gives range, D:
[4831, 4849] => 4843.66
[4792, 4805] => 4797.04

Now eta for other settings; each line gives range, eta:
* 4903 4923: 0.37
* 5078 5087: 0.23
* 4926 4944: 0.24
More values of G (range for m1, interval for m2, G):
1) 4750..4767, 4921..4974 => 187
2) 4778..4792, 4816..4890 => 211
